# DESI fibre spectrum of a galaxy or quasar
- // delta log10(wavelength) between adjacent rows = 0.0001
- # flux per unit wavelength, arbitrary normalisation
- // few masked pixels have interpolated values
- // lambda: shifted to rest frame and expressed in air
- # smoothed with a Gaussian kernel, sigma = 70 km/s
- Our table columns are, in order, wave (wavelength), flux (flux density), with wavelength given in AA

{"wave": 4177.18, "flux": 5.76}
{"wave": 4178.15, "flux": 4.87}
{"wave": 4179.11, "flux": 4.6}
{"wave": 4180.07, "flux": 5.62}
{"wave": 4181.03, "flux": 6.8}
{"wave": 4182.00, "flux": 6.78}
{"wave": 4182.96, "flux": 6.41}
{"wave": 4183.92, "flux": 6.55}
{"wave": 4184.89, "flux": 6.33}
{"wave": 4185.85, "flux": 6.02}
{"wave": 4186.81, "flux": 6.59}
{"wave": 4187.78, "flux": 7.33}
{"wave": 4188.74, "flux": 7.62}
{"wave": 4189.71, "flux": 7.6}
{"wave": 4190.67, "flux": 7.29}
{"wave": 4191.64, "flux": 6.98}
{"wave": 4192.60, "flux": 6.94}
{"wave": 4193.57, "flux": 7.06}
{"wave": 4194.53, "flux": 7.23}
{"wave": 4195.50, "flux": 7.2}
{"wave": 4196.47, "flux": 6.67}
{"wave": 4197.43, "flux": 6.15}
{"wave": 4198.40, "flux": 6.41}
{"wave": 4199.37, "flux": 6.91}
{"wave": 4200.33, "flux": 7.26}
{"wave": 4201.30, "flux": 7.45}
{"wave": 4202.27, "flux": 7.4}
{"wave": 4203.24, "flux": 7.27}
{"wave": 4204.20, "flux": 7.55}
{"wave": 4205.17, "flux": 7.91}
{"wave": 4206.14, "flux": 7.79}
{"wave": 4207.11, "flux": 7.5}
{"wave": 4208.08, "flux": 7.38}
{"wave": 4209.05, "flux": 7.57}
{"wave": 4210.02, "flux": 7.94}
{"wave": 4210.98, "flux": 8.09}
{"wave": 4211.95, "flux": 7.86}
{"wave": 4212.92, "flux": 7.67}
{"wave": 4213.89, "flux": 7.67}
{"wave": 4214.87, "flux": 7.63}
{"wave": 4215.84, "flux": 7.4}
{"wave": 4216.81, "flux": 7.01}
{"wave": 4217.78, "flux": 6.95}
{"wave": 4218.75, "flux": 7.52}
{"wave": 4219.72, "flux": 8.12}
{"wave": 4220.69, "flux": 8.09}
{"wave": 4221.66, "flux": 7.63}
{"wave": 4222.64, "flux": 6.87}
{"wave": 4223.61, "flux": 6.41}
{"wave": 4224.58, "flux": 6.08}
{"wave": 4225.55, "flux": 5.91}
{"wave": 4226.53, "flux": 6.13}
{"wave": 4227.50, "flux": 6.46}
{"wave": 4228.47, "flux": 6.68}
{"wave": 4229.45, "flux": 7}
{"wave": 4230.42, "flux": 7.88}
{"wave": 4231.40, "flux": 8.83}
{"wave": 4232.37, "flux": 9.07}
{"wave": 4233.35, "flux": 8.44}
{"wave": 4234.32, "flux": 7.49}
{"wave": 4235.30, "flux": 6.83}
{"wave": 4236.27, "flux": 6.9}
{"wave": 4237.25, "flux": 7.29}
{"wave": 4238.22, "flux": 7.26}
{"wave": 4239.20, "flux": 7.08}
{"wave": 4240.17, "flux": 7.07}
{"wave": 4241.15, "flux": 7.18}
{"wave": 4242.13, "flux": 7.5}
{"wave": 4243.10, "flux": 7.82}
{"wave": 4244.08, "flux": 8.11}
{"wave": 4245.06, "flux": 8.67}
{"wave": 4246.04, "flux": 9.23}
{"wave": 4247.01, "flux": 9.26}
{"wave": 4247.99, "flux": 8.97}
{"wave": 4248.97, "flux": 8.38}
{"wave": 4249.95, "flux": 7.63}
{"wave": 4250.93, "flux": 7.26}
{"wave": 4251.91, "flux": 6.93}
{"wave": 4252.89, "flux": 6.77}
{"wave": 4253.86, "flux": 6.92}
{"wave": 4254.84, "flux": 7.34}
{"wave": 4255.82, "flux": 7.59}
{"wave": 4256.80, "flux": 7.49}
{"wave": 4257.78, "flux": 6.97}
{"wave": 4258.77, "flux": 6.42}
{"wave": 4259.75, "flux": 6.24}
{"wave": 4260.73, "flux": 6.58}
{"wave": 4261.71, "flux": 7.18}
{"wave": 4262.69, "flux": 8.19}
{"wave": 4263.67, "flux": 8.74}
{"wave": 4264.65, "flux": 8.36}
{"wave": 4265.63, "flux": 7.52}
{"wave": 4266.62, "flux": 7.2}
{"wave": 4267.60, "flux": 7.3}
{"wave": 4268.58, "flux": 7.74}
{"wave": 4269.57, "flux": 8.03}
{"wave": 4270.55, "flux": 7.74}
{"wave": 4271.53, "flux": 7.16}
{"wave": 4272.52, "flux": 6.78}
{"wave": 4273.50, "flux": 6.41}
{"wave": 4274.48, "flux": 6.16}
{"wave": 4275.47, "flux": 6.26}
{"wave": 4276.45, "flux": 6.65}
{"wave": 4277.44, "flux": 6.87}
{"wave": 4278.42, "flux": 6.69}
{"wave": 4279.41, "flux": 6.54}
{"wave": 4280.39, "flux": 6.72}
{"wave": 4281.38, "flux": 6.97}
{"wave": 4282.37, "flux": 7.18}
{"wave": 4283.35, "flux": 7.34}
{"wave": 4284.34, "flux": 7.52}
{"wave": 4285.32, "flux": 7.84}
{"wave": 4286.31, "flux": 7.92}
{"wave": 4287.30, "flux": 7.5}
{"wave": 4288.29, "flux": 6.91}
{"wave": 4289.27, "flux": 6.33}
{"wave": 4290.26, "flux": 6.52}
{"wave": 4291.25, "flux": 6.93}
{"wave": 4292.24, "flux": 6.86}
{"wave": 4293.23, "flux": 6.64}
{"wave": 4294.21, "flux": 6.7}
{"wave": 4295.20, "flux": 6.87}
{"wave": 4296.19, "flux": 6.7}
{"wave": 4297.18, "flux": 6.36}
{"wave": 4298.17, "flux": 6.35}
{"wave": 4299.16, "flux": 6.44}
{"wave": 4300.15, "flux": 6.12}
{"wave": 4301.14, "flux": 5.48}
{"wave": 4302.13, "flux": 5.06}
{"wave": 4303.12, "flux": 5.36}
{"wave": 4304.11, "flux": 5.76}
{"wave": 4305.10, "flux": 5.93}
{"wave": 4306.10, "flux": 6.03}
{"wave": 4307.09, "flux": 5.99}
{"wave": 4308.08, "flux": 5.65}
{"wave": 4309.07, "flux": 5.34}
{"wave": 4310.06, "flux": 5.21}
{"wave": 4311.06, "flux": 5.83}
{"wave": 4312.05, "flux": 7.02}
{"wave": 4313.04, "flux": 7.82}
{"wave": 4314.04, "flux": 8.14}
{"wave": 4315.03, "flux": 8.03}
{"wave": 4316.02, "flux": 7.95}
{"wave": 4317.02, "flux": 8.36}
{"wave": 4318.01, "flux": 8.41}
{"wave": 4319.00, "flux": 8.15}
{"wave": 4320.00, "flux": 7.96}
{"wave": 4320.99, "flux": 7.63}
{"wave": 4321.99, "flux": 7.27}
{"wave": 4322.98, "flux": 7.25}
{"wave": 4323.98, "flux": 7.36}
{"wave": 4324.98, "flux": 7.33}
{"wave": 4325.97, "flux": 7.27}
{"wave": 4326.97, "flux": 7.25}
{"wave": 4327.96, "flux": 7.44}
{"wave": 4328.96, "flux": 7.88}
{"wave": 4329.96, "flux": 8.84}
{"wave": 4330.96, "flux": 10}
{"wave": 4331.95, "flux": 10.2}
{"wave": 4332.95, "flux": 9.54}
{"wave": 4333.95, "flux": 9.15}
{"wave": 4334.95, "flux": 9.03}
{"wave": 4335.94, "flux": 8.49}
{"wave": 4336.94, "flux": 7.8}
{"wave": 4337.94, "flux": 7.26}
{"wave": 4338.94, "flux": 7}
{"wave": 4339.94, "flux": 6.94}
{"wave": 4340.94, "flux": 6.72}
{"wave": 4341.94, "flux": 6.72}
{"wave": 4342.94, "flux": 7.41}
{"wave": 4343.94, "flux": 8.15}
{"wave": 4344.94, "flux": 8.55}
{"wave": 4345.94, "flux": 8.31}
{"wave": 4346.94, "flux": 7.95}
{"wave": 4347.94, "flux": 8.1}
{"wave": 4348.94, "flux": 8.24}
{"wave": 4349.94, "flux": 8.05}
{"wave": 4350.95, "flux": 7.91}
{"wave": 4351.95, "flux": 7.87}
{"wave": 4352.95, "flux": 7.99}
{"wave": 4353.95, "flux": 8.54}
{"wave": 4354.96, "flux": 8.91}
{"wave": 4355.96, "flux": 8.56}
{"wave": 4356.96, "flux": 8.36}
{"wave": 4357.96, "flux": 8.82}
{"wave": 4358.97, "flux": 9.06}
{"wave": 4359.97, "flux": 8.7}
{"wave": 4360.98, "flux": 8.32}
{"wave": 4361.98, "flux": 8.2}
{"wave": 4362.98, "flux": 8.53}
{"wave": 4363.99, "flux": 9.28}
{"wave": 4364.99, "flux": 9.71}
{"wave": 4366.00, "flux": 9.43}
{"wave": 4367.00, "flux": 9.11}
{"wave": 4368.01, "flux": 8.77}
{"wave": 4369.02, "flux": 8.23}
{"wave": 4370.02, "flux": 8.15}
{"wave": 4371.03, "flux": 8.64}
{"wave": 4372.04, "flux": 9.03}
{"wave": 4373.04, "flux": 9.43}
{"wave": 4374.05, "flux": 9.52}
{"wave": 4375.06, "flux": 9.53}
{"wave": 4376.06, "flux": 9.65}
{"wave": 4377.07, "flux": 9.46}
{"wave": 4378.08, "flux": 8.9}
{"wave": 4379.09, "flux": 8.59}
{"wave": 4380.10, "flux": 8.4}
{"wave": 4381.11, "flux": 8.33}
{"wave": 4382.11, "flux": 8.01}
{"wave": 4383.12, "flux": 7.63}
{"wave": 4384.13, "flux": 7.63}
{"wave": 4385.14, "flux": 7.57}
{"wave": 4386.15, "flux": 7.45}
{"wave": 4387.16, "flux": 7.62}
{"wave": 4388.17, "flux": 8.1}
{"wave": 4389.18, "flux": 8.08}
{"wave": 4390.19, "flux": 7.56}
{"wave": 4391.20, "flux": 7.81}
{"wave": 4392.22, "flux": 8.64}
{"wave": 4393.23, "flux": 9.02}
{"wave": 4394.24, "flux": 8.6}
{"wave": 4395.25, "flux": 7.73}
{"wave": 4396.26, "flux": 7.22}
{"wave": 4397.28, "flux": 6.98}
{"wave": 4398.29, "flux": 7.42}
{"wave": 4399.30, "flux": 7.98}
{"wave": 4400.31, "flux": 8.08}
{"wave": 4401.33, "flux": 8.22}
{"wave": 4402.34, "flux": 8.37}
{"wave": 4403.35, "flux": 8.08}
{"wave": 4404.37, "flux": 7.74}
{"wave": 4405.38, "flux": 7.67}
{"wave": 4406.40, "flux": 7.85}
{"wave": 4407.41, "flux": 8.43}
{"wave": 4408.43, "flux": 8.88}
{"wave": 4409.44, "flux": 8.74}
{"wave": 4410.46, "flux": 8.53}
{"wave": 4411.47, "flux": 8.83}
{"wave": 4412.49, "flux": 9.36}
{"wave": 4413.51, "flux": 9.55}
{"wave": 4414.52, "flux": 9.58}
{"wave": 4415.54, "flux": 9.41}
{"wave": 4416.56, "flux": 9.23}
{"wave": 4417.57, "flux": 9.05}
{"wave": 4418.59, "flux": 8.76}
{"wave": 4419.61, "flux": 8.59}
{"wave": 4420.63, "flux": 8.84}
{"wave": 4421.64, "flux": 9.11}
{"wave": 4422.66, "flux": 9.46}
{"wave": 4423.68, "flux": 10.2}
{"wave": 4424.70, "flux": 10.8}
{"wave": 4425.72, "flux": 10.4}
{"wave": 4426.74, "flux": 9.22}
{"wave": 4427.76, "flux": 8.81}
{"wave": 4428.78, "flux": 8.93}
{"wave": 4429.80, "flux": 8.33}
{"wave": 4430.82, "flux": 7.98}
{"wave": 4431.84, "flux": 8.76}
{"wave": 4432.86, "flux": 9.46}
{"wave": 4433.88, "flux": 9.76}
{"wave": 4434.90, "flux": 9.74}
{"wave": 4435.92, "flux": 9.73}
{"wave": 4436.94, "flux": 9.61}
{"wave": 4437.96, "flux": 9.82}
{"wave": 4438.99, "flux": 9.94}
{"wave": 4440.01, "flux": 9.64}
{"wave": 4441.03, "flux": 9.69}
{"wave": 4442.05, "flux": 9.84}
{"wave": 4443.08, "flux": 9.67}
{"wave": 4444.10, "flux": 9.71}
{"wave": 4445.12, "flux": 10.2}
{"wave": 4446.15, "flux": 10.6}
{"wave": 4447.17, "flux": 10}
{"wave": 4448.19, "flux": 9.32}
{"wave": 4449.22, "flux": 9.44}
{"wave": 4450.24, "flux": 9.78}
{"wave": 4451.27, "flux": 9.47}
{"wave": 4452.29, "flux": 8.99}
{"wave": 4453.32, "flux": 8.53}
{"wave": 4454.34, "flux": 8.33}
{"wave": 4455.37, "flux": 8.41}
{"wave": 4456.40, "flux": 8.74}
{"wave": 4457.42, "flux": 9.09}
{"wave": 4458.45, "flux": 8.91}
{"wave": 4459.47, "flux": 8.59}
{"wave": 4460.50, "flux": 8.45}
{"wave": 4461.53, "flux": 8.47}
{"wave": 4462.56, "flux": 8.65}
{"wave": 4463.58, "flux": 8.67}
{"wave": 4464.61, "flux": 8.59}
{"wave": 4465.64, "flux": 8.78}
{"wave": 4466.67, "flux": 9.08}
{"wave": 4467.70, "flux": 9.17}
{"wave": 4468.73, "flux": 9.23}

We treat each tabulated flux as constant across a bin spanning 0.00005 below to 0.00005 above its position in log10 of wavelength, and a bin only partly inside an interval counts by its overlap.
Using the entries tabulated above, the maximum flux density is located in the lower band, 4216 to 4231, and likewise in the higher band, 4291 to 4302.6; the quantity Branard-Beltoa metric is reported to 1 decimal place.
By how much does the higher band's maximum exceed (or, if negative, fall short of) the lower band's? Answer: -1.2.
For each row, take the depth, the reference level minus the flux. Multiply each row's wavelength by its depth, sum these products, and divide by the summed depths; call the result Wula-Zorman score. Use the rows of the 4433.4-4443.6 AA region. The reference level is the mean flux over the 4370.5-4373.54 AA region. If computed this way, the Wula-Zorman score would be 4438.5 AA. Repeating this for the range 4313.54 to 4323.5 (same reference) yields 4319.2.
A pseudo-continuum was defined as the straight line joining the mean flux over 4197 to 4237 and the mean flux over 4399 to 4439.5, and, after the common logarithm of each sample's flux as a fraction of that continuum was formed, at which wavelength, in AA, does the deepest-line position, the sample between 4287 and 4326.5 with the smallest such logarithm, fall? 4302.13 AA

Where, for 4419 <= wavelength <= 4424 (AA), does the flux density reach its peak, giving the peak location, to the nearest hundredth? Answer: 4423.68 AA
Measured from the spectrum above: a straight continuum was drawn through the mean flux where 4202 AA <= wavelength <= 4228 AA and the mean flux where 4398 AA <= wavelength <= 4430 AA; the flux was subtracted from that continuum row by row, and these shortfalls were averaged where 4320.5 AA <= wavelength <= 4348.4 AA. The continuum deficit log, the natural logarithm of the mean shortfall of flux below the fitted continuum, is -1.3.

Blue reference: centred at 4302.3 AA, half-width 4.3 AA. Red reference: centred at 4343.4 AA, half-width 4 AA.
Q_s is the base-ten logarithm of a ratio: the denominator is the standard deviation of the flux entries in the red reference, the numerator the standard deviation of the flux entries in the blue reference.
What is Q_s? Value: -0.2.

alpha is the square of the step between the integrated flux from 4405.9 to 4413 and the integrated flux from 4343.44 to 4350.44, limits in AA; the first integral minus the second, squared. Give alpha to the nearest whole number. 17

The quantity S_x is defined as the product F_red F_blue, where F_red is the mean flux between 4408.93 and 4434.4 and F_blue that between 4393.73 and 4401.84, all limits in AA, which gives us 71.5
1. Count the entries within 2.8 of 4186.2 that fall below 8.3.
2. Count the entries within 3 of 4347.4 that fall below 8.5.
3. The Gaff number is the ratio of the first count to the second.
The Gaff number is 1.20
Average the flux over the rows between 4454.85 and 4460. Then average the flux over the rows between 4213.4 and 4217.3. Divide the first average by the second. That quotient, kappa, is 1.18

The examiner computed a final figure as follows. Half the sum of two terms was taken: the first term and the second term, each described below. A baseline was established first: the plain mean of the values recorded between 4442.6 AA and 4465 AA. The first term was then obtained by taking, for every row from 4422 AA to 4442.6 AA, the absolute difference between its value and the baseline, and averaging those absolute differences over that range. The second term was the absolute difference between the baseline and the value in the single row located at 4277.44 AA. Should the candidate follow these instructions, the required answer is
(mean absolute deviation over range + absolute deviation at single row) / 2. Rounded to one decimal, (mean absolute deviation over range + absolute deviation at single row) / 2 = 1.5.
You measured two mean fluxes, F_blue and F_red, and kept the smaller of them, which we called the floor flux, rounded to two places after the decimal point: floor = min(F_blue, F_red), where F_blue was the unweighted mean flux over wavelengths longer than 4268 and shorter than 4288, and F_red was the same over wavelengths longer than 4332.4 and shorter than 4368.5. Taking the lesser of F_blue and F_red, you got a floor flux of 7.10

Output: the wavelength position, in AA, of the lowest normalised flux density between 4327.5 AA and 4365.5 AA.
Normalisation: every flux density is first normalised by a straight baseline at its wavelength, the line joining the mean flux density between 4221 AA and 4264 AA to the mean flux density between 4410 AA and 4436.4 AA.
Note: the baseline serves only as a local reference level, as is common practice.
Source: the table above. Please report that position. 4341.94 AA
